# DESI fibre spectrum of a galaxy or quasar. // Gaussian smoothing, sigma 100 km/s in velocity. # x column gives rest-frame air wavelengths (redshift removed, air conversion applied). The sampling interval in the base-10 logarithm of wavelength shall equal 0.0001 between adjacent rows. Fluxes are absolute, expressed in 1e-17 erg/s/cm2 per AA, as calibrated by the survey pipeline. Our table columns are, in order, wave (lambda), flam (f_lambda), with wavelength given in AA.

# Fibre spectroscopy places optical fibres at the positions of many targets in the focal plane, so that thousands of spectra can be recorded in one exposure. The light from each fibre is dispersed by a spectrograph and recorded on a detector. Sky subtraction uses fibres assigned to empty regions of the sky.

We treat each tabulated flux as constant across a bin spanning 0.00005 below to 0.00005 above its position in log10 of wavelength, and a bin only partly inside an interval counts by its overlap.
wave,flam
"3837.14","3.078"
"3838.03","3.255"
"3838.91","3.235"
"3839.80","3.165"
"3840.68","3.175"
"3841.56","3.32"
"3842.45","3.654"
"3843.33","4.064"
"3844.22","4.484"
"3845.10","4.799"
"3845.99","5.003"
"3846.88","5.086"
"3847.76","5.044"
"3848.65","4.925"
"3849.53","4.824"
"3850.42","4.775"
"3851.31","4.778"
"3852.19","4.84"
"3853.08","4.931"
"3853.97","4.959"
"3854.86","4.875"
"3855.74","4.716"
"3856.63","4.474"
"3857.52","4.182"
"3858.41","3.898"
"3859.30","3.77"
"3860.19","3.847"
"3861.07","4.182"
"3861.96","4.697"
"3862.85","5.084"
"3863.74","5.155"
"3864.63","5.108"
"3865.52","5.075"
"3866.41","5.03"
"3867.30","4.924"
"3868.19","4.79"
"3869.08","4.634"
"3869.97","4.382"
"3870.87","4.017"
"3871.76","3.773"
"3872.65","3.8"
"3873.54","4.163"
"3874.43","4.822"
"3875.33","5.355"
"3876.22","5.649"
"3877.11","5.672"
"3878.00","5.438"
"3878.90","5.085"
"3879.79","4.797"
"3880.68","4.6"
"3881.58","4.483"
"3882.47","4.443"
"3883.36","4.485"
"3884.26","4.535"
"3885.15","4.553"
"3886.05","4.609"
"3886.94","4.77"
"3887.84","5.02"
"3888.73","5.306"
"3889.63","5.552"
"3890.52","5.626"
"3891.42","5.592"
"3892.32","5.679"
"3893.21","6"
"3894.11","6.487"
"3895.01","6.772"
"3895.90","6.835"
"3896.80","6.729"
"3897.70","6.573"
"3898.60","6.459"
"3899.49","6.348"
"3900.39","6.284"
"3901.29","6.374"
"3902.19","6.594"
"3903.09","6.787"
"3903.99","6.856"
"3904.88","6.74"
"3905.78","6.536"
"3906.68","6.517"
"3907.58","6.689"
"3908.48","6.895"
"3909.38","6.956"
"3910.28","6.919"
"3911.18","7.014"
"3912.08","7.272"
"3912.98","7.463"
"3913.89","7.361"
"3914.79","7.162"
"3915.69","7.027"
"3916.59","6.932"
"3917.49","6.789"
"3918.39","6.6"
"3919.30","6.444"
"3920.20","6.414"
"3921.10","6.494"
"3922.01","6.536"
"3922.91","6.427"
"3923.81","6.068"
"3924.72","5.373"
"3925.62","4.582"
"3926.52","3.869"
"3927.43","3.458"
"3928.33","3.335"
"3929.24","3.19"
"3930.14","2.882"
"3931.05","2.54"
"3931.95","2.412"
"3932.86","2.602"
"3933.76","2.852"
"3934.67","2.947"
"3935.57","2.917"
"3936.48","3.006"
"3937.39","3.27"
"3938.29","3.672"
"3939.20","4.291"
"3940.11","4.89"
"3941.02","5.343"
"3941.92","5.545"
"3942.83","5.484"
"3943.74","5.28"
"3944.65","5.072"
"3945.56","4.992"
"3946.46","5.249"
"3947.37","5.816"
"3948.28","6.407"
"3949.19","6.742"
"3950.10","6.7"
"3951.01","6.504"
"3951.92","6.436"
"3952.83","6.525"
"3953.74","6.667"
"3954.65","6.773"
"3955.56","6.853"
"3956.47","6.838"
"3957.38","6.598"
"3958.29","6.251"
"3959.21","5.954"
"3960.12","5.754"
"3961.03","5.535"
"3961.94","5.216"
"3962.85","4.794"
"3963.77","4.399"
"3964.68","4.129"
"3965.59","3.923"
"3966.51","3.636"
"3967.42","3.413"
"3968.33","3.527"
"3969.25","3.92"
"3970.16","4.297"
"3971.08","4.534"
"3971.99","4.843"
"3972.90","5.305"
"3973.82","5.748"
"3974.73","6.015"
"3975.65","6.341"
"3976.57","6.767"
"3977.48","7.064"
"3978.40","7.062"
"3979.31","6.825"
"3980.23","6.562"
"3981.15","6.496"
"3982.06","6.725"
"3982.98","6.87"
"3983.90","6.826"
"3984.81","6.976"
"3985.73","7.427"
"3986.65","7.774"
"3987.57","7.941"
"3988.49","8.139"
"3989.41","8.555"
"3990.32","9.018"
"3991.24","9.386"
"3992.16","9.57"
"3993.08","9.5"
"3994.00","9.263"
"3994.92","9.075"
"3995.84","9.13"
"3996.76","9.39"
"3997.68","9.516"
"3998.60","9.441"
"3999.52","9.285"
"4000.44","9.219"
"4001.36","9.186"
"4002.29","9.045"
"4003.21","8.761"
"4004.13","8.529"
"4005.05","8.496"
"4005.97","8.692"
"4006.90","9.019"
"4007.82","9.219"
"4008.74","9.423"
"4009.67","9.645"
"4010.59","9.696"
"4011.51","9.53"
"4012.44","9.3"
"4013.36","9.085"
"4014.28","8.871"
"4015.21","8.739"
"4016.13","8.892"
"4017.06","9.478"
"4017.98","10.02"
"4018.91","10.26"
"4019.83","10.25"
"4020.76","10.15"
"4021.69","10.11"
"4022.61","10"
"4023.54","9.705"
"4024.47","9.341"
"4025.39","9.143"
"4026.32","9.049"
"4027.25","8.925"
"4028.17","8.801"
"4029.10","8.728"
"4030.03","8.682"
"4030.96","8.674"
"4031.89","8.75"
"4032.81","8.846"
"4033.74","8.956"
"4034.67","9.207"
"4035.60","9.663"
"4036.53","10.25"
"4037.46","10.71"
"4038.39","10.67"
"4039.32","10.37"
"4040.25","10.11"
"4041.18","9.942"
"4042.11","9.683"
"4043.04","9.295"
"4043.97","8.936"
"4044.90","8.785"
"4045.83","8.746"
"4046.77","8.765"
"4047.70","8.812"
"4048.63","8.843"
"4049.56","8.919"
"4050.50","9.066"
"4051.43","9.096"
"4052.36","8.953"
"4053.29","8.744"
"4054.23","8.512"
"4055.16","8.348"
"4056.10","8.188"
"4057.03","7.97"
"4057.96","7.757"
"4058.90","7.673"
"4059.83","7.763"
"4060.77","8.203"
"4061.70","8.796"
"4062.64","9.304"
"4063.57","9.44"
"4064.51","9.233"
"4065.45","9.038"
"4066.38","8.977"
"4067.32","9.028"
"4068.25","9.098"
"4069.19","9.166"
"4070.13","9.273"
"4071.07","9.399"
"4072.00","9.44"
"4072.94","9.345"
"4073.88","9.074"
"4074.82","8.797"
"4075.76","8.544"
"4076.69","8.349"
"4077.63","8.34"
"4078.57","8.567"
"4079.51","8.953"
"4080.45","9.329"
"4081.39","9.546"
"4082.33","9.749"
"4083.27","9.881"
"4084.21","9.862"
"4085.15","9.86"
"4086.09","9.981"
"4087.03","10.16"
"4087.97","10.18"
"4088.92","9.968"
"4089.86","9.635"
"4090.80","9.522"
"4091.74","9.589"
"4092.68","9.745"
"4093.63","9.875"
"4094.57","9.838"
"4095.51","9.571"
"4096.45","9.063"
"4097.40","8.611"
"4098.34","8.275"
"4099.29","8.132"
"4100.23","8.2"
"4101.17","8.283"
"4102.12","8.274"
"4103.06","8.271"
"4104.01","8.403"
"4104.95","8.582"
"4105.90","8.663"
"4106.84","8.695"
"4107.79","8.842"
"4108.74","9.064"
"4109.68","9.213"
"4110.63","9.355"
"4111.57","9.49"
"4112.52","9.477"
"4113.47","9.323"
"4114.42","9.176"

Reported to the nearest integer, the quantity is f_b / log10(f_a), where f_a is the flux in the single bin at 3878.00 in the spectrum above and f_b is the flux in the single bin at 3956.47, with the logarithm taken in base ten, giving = 9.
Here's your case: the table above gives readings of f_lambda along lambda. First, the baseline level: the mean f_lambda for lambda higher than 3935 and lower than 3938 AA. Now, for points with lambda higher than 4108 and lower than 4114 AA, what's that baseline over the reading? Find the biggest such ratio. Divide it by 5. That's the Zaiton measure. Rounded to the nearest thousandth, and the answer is 0.068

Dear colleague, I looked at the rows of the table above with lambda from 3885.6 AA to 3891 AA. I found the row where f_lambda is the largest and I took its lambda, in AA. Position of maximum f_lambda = 3890.52 AA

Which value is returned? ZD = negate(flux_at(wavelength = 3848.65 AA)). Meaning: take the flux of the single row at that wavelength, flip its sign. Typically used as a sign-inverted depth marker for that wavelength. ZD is -4.9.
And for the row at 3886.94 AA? -4.8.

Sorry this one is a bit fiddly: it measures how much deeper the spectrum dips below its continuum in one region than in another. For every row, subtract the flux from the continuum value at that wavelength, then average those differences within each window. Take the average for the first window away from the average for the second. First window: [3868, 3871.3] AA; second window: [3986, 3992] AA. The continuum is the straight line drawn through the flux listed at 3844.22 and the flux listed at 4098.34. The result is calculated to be -2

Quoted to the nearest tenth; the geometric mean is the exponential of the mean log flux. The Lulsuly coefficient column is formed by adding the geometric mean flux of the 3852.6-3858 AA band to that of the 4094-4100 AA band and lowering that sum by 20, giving -6.4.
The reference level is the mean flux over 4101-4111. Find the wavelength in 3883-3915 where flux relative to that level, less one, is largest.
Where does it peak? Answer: 3912.98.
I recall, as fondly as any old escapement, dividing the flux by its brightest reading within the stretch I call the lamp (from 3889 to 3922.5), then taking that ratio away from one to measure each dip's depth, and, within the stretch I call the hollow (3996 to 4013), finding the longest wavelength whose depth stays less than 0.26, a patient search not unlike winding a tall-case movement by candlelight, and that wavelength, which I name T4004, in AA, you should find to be 4012.44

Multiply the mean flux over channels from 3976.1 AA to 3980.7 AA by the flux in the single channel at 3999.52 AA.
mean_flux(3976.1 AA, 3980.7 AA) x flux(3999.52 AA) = 64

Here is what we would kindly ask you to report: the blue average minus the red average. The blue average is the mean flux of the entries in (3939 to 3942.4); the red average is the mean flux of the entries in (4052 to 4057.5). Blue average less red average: -3.4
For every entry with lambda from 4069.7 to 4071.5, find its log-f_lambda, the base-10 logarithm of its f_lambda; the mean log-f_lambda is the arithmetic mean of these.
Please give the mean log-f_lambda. 0.97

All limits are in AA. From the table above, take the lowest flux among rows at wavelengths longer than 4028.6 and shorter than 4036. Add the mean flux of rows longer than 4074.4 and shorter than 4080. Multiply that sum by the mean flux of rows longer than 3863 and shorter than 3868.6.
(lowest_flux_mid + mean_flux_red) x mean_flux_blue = 87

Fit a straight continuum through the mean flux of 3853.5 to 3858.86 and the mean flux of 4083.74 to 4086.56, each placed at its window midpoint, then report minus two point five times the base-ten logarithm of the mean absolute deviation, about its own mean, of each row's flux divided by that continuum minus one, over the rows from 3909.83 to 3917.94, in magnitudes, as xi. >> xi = 3.7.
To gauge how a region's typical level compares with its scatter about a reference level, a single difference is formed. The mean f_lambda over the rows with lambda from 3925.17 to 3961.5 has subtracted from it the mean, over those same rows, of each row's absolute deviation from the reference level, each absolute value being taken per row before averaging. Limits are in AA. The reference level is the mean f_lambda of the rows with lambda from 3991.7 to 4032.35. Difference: 0.5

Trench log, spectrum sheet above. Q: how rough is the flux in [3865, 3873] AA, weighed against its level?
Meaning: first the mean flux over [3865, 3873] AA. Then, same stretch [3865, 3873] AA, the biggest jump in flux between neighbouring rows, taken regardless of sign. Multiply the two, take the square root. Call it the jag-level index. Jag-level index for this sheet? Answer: 1.28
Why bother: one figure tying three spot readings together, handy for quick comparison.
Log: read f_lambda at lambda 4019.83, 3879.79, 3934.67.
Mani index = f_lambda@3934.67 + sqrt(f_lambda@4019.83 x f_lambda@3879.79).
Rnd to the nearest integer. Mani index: 10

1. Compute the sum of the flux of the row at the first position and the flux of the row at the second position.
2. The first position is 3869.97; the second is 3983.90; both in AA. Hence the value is 11.2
